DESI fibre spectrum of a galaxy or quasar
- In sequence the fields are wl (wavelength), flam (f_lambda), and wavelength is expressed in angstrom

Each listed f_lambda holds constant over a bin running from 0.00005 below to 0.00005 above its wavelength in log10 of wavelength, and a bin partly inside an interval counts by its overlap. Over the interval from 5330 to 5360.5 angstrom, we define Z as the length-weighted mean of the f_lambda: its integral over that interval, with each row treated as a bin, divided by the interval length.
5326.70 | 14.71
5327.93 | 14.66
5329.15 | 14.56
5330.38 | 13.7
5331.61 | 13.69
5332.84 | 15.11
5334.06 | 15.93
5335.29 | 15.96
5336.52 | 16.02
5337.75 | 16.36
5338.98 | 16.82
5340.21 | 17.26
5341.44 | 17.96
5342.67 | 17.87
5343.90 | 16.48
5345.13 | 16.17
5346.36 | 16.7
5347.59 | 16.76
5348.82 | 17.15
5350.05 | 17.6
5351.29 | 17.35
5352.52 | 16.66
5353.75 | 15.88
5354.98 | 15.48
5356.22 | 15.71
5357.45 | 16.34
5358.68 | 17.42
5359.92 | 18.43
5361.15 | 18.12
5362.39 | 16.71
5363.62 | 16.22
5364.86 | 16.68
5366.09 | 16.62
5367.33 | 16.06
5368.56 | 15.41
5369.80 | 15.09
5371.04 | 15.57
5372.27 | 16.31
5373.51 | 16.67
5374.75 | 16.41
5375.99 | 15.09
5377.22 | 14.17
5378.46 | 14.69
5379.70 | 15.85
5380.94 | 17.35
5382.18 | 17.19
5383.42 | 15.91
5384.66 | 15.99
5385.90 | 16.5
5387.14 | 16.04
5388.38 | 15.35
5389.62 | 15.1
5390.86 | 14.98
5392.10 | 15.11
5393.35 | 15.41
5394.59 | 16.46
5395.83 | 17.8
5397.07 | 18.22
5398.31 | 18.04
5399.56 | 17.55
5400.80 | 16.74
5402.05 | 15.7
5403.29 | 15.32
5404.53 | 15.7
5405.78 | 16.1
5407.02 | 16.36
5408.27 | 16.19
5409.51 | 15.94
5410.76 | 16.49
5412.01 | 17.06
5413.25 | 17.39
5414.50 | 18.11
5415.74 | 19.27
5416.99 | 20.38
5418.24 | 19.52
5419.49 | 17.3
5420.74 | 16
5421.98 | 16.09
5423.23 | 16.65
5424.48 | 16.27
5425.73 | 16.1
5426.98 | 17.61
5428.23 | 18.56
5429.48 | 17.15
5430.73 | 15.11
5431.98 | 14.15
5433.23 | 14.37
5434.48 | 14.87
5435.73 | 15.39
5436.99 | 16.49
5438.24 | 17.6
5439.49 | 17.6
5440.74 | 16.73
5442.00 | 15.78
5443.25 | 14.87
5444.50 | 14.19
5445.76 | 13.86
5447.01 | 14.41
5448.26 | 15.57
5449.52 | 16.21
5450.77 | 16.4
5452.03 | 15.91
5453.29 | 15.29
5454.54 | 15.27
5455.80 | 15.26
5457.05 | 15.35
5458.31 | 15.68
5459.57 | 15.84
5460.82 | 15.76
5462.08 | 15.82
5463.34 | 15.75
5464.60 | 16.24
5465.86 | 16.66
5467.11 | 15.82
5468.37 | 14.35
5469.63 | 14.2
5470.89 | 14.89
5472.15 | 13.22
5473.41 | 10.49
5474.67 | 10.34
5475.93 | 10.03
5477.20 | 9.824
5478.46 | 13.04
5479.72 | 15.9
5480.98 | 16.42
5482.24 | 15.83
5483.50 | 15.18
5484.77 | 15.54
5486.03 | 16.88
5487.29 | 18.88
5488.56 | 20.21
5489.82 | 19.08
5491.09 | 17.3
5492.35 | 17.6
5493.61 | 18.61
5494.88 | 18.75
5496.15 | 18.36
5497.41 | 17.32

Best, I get 16.5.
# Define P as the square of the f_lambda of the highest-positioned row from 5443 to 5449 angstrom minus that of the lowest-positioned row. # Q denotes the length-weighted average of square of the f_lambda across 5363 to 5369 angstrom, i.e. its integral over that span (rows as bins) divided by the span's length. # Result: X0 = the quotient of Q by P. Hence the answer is 12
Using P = 21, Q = 264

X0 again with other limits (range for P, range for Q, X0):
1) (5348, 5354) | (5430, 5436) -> -5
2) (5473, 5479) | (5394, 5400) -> 5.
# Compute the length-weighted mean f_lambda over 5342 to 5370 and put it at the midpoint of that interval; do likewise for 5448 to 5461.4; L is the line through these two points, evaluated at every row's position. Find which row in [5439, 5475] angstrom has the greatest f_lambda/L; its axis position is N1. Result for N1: 5439.49 angstrom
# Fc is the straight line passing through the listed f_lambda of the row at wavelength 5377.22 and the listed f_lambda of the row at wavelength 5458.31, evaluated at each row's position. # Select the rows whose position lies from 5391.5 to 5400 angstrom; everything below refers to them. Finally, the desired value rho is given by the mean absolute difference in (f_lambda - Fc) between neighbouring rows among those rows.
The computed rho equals 0.622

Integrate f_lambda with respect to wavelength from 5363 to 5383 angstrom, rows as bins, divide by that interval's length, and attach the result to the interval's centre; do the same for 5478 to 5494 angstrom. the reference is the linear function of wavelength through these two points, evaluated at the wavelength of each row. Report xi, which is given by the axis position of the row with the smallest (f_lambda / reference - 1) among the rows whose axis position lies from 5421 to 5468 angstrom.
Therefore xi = 5445.76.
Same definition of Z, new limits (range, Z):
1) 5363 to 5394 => 15.8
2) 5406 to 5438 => 16.8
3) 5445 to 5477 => 14.7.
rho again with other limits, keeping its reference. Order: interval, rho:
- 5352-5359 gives 0.619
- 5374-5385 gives 0.867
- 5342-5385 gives 0.626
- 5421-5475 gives 0.675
